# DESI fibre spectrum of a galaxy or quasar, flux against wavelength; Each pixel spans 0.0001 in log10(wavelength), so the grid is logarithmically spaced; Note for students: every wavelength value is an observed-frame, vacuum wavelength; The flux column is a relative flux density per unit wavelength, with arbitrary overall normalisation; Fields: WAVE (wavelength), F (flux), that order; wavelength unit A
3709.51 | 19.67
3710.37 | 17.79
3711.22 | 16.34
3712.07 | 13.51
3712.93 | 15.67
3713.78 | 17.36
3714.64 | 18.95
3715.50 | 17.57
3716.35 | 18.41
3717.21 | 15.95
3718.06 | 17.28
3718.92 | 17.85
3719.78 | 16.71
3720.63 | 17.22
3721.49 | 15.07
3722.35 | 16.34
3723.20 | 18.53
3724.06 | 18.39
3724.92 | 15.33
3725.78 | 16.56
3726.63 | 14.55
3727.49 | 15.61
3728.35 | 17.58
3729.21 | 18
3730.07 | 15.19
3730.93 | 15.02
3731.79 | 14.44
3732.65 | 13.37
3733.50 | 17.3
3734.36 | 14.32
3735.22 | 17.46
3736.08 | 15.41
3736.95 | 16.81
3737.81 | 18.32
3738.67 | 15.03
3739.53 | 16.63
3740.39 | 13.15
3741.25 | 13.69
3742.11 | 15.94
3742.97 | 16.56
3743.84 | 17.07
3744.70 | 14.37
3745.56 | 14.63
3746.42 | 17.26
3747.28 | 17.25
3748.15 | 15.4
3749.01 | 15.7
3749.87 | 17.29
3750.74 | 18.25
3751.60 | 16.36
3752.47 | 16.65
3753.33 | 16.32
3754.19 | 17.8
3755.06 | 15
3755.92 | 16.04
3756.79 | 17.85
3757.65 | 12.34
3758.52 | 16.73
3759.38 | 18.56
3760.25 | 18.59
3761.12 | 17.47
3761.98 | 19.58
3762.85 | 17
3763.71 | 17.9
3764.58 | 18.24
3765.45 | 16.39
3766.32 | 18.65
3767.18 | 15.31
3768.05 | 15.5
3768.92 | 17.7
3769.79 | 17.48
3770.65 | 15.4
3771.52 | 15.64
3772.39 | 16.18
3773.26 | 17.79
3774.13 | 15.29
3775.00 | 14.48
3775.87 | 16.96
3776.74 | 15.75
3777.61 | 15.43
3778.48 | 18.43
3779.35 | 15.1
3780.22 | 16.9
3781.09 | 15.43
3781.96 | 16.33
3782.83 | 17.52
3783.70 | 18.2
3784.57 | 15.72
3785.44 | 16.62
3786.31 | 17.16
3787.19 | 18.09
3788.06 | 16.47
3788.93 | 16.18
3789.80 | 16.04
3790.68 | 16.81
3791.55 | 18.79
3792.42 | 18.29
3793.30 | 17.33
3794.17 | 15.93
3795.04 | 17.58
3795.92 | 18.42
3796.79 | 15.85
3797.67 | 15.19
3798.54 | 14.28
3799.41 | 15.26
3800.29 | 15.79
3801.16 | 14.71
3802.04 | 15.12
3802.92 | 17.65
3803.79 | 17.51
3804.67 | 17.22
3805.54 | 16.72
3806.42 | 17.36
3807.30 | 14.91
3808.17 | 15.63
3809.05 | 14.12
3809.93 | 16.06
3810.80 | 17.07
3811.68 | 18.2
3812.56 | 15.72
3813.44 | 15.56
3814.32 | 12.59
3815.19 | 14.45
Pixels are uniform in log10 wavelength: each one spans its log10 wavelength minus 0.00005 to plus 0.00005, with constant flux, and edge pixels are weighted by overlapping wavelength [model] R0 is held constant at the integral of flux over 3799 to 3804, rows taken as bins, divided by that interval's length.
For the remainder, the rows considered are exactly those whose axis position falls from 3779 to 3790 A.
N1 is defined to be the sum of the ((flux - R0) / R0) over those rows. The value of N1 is 0.5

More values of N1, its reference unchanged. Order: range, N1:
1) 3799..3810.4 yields 0.1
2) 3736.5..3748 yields 0.0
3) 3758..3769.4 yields 1.3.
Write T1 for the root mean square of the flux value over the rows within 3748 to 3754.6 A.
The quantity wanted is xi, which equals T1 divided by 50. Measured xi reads 0.335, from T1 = 16.7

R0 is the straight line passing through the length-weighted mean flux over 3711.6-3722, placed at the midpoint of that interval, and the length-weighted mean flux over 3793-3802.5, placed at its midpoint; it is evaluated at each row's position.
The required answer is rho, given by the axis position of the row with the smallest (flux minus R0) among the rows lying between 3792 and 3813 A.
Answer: 3809.05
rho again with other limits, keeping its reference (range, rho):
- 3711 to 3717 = 3712.07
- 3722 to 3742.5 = 3740.39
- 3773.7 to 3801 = 3775.00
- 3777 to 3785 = 3779.35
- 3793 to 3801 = 3798.54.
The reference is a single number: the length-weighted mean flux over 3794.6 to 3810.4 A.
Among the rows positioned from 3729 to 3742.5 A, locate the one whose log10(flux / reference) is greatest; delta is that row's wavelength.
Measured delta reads 3737.81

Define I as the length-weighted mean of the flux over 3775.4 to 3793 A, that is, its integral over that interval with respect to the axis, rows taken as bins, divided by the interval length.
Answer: 16.8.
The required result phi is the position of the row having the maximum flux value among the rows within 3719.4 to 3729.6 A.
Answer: 3723.20 A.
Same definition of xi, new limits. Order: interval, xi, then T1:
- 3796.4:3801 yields 0.306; 15.3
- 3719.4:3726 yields 0.336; 16.8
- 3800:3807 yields 0.331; 16.5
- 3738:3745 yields 0.307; 15.4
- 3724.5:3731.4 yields 0.320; 16.0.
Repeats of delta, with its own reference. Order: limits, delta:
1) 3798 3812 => 3811.68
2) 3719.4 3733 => 3723.20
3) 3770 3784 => 3778.48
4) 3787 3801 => 3791.55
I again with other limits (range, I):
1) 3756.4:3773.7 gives 17.0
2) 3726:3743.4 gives 15.7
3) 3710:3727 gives 16.8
